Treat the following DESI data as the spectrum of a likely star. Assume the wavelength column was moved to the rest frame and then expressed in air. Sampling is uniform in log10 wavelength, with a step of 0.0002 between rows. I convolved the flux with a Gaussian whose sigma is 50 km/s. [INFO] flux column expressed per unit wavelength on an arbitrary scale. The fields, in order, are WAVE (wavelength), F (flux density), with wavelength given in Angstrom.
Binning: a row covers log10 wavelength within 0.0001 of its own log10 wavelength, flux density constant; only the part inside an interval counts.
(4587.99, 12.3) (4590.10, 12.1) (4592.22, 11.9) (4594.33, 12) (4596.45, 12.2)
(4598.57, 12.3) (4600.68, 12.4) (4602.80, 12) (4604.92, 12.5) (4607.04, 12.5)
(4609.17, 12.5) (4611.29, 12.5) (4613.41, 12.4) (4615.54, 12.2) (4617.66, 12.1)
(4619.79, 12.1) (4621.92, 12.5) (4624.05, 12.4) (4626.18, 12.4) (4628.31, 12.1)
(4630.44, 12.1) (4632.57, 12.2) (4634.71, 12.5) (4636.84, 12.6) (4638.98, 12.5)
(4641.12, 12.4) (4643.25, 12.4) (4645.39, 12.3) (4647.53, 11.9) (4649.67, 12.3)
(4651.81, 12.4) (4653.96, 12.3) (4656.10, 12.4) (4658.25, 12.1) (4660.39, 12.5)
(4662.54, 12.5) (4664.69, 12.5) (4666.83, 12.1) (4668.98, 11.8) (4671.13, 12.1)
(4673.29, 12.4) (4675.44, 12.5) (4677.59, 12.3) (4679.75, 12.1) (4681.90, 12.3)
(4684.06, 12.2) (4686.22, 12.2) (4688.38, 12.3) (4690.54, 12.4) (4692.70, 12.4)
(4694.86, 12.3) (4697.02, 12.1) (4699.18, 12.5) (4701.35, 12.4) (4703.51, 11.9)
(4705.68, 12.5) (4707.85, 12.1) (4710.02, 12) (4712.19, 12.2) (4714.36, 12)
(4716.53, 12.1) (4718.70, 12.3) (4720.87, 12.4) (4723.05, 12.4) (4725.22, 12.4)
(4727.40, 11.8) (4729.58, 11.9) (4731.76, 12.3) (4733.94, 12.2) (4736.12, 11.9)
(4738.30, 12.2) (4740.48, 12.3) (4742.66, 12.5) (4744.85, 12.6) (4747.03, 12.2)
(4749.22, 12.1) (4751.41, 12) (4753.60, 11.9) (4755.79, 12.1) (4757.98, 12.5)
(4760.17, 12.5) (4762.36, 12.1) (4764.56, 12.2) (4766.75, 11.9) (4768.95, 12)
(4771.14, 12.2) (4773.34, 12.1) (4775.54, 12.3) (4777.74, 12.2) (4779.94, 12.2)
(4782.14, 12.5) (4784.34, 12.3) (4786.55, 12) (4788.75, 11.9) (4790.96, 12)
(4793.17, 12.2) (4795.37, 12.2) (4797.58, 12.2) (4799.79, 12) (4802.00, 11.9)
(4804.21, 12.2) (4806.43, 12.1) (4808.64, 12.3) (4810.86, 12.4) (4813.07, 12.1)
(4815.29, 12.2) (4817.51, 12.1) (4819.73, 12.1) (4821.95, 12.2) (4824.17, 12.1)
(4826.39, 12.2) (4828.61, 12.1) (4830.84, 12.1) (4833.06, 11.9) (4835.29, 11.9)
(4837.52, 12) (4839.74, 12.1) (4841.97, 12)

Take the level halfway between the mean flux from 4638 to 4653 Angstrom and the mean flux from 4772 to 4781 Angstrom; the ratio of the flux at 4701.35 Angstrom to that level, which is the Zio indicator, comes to 1.01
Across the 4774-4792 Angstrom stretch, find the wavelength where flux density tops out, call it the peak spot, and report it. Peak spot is 4782.14 Angstrom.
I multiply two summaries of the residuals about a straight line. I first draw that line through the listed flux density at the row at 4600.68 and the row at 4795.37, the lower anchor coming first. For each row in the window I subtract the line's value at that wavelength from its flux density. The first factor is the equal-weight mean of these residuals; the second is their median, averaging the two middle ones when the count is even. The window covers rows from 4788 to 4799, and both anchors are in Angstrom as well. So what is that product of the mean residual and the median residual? 0.0002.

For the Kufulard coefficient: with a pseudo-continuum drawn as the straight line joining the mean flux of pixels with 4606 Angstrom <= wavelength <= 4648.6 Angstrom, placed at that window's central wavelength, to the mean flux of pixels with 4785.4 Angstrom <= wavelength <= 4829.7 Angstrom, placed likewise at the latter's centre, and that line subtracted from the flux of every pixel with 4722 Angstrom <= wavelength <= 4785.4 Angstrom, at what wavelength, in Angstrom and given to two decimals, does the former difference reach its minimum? 4727.40 Angstrom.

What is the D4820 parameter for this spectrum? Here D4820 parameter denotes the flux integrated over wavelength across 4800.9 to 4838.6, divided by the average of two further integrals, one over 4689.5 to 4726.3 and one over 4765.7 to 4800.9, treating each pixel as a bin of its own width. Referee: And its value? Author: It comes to 1.04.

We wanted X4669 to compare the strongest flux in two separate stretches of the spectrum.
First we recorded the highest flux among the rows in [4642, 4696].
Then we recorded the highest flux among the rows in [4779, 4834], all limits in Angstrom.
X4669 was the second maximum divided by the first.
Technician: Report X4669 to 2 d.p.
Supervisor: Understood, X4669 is 1.00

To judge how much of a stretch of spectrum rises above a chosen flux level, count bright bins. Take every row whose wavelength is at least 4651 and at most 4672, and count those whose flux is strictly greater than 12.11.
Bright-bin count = 6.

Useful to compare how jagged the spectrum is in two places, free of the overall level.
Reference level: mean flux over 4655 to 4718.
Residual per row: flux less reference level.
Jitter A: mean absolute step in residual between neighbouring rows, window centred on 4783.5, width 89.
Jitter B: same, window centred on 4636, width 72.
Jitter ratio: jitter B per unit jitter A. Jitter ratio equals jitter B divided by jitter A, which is 1.10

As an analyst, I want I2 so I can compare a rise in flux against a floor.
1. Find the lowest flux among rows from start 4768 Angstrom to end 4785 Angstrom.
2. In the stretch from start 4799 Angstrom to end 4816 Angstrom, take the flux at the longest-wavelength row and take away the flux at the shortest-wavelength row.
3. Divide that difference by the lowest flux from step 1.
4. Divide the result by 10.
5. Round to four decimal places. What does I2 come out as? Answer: 0.0017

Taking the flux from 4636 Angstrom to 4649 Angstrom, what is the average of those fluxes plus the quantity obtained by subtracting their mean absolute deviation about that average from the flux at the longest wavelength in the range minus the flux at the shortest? 11.5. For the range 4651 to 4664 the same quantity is 12.4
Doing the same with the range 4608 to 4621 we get 11.7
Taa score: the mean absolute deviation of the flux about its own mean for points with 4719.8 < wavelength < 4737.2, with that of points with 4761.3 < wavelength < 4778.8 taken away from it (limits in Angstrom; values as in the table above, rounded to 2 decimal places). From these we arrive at 0.12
